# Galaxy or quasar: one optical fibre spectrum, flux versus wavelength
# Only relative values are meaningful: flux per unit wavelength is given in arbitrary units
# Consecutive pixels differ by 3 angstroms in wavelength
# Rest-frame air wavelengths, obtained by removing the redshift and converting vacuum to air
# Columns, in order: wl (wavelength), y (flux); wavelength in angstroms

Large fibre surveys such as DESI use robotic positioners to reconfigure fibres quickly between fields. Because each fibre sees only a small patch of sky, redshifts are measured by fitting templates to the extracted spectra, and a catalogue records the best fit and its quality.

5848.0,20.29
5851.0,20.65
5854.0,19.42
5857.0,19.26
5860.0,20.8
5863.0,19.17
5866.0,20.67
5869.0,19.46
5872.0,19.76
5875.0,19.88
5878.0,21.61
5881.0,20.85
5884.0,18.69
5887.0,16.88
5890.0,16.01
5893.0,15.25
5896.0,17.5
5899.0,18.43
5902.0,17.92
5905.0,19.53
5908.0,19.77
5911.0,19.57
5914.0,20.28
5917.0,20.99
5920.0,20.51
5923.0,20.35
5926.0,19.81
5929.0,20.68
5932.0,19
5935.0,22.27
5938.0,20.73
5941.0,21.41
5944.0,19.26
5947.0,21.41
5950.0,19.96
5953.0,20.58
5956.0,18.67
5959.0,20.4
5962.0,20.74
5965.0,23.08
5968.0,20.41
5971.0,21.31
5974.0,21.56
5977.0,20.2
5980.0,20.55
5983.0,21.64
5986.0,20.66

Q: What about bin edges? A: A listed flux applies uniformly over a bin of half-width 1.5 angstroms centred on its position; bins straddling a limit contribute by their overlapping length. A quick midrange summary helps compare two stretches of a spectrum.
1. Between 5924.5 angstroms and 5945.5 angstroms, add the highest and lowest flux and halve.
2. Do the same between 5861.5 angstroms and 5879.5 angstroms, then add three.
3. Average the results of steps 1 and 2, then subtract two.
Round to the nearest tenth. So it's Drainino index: 20.0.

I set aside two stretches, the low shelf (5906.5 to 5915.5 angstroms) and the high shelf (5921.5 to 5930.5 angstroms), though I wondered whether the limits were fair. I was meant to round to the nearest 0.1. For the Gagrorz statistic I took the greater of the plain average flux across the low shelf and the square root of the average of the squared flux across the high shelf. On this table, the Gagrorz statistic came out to 20.3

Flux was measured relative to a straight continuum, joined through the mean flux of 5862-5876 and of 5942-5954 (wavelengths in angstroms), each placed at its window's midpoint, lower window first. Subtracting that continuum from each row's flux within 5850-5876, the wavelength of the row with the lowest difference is 5863.0 angstroms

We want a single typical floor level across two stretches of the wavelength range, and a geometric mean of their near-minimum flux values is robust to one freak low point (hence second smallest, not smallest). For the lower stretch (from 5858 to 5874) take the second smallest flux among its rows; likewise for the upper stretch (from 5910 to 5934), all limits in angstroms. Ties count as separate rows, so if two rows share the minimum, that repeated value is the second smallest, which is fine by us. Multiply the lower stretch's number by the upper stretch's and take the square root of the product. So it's 19.5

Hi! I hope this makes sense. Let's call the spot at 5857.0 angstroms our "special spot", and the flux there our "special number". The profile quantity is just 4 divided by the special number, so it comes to 0.208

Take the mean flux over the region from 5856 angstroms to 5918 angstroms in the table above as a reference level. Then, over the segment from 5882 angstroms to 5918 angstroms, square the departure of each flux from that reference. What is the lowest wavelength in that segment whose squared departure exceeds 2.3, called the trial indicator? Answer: 5887.0 angstroms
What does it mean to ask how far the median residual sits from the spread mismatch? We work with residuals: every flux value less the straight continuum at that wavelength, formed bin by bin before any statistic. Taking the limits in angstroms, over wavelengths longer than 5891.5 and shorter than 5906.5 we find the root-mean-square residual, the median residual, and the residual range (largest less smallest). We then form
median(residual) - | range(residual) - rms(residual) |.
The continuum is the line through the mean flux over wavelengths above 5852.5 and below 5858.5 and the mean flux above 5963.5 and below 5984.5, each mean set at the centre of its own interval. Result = -3.6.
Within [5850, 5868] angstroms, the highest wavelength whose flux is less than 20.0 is 5863.0 angstroms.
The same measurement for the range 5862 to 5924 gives 5911.0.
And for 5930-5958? 5956.0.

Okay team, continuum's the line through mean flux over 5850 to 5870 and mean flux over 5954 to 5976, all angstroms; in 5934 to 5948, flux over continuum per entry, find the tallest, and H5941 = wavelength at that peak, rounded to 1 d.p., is 5935.0 angstroms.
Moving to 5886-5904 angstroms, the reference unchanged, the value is 5899.0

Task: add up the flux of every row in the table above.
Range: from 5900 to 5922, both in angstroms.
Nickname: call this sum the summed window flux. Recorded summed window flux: 139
